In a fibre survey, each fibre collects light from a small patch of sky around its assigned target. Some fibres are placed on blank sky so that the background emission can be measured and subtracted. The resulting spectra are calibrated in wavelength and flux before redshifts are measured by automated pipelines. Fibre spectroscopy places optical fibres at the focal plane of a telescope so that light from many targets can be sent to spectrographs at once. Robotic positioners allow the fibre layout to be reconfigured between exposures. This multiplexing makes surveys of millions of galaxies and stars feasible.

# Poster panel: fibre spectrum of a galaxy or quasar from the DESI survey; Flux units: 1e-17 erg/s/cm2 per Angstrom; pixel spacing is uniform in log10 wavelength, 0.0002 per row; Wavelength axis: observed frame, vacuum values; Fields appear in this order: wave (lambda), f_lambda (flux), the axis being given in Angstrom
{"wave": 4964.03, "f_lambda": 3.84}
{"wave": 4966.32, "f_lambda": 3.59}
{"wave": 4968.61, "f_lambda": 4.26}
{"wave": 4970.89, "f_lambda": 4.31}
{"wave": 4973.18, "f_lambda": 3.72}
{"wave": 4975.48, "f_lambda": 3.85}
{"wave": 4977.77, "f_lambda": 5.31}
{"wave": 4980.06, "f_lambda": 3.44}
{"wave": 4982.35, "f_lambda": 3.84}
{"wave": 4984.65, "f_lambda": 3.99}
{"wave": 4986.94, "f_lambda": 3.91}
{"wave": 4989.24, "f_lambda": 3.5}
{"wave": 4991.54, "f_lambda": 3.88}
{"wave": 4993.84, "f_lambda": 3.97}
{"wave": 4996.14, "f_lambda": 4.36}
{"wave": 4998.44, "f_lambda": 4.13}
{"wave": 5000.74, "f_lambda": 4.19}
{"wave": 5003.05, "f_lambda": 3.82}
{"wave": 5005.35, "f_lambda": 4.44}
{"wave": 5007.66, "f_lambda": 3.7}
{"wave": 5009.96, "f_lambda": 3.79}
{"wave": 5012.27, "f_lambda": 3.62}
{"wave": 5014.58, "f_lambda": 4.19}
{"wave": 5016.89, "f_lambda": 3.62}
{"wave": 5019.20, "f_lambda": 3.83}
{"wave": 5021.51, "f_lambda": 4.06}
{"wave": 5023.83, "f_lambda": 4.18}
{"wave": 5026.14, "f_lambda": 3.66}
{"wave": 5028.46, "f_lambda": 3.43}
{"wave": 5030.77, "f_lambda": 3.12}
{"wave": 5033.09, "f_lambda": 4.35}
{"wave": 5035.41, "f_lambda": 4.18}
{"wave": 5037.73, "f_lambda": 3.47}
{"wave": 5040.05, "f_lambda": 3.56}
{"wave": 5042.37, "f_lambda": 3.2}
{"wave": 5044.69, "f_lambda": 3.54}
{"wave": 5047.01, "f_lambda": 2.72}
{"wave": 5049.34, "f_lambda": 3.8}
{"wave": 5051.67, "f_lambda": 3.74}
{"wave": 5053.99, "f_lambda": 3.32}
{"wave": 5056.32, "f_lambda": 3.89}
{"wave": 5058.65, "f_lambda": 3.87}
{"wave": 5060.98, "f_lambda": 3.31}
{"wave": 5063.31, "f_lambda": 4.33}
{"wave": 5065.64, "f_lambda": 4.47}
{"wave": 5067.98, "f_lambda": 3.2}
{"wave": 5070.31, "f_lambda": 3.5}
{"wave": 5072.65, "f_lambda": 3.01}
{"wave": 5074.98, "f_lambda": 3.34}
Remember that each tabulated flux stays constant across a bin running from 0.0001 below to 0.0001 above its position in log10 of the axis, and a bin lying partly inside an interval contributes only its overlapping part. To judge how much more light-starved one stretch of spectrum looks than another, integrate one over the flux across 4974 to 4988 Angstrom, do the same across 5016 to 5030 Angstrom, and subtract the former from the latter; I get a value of 0.2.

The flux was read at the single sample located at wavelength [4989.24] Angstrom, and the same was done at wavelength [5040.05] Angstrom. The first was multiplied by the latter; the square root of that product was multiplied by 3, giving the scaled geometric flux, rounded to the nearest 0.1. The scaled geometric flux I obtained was 10.6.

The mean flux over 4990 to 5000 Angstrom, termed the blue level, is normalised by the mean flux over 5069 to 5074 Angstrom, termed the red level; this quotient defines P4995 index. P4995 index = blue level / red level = 1.25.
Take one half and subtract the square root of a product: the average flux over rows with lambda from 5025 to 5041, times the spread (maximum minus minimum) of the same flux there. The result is -1.63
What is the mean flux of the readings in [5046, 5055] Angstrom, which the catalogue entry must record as 3.4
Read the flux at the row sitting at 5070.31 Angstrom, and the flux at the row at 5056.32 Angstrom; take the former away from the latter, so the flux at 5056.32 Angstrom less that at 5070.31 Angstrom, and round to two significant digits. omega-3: 0.39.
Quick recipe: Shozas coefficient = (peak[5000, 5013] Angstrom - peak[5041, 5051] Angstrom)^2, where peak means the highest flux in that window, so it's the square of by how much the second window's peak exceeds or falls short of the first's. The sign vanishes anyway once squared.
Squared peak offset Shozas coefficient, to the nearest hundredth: 0.41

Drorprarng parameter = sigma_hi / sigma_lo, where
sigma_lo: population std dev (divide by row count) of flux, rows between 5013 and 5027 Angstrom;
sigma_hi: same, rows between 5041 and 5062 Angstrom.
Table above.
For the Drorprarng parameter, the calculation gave 1.6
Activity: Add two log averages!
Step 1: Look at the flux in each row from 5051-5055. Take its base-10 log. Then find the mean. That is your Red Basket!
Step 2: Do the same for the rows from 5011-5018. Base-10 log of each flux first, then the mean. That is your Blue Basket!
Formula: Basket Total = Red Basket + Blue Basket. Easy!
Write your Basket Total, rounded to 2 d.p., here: 1.13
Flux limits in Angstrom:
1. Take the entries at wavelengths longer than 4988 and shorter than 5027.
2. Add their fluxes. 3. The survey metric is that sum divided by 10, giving 6.7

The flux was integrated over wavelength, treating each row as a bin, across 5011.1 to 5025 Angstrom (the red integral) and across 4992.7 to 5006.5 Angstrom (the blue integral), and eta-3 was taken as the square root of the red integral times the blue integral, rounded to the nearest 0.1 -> 55.8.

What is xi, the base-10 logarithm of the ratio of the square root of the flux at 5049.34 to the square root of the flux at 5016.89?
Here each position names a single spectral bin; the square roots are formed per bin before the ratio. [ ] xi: 0.01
